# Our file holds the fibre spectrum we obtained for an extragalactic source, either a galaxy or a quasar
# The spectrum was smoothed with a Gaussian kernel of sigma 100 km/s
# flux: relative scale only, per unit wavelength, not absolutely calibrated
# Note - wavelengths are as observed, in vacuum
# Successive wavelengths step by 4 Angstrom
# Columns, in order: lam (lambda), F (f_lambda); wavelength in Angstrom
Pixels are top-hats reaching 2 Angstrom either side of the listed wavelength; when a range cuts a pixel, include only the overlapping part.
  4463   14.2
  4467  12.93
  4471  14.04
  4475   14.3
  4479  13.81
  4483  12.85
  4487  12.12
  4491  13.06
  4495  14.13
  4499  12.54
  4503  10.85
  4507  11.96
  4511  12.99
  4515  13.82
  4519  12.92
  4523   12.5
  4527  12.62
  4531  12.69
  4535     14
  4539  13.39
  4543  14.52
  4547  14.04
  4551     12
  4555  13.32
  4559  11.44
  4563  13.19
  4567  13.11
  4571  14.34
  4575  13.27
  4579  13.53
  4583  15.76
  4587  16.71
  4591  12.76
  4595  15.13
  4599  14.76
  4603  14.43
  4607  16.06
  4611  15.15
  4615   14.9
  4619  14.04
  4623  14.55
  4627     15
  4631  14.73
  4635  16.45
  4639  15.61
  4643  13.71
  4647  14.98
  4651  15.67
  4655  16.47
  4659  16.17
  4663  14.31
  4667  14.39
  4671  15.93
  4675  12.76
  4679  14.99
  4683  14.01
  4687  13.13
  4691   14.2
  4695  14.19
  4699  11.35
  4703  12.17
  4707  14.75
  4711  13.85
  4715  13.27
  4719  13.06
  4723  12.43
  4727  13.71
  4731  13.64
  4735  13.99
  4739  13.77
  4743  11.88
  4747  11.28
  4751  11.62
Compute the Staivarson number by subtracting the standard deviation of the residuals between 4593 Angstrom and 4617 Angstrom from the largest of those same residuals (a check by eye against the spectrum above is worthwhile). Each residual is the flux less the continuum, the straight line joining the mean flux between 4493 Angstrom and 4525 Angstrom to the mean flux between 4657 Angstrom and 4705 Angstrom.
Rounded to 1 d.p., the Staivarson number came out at 2.1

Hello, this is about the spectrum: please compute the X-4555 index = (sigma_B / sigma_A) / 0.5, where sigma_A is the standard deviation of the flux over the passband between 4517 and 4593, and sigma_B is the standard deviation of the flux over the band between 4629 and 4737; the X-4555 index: 2.1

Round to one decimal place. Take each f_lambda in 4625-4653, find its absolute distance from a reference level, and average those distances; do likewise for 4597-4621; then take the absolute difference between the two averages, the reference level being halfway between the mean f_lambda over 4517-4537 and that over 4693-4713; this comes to 0.3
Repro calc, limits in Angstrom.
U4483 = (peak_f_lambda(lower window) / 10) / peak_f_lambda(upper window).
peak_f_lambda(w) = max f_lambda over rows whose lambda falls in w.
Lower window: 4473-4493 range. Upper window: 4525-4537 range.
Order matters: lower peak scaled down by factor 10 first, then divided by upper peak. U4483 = 0.102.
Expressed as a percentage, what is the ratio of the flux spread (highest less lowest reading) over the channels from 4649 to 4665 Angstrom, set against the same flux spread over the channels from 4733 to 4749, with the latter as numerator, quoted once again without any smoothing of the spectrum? 125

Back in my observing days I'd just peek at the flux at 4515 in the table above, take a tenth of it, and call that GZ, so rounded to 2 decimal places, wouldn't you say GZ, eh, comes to 1.38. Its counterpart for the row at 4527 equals 1.26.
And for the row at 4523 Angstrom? 1.25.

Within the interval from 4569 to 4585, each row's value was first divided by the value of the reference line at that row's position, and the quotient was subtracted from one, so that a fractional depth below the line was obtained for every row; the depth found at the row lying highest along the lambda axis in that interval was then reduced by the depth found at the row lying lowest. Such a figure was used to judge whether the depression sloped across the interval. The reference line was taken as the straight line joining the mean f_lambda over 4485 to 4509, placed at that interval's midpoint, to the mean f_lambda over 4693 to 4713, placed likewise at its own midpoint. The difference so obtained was -0.11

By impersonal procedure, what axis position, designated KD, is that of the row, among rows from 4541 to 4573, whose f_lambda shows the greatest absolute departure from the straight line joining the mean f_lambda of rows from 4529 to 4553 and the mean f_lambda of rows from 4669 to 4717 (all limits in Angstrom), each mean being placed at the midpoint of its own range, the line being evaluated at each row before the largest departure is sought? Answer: 4559 Angstrom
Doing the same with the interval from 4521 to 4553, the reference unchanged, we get 4551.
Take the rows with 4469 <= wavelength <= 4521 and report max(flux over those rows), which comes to 14.3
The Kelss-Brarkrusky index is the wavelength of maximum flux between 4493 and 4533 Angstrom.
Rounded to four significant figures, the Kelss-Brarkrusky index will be 4495 Angstrom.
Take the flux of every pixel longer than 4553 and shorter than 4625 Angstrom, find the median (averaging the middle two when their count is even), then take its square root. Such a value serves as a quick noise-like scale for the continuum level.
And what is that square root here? 3.79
